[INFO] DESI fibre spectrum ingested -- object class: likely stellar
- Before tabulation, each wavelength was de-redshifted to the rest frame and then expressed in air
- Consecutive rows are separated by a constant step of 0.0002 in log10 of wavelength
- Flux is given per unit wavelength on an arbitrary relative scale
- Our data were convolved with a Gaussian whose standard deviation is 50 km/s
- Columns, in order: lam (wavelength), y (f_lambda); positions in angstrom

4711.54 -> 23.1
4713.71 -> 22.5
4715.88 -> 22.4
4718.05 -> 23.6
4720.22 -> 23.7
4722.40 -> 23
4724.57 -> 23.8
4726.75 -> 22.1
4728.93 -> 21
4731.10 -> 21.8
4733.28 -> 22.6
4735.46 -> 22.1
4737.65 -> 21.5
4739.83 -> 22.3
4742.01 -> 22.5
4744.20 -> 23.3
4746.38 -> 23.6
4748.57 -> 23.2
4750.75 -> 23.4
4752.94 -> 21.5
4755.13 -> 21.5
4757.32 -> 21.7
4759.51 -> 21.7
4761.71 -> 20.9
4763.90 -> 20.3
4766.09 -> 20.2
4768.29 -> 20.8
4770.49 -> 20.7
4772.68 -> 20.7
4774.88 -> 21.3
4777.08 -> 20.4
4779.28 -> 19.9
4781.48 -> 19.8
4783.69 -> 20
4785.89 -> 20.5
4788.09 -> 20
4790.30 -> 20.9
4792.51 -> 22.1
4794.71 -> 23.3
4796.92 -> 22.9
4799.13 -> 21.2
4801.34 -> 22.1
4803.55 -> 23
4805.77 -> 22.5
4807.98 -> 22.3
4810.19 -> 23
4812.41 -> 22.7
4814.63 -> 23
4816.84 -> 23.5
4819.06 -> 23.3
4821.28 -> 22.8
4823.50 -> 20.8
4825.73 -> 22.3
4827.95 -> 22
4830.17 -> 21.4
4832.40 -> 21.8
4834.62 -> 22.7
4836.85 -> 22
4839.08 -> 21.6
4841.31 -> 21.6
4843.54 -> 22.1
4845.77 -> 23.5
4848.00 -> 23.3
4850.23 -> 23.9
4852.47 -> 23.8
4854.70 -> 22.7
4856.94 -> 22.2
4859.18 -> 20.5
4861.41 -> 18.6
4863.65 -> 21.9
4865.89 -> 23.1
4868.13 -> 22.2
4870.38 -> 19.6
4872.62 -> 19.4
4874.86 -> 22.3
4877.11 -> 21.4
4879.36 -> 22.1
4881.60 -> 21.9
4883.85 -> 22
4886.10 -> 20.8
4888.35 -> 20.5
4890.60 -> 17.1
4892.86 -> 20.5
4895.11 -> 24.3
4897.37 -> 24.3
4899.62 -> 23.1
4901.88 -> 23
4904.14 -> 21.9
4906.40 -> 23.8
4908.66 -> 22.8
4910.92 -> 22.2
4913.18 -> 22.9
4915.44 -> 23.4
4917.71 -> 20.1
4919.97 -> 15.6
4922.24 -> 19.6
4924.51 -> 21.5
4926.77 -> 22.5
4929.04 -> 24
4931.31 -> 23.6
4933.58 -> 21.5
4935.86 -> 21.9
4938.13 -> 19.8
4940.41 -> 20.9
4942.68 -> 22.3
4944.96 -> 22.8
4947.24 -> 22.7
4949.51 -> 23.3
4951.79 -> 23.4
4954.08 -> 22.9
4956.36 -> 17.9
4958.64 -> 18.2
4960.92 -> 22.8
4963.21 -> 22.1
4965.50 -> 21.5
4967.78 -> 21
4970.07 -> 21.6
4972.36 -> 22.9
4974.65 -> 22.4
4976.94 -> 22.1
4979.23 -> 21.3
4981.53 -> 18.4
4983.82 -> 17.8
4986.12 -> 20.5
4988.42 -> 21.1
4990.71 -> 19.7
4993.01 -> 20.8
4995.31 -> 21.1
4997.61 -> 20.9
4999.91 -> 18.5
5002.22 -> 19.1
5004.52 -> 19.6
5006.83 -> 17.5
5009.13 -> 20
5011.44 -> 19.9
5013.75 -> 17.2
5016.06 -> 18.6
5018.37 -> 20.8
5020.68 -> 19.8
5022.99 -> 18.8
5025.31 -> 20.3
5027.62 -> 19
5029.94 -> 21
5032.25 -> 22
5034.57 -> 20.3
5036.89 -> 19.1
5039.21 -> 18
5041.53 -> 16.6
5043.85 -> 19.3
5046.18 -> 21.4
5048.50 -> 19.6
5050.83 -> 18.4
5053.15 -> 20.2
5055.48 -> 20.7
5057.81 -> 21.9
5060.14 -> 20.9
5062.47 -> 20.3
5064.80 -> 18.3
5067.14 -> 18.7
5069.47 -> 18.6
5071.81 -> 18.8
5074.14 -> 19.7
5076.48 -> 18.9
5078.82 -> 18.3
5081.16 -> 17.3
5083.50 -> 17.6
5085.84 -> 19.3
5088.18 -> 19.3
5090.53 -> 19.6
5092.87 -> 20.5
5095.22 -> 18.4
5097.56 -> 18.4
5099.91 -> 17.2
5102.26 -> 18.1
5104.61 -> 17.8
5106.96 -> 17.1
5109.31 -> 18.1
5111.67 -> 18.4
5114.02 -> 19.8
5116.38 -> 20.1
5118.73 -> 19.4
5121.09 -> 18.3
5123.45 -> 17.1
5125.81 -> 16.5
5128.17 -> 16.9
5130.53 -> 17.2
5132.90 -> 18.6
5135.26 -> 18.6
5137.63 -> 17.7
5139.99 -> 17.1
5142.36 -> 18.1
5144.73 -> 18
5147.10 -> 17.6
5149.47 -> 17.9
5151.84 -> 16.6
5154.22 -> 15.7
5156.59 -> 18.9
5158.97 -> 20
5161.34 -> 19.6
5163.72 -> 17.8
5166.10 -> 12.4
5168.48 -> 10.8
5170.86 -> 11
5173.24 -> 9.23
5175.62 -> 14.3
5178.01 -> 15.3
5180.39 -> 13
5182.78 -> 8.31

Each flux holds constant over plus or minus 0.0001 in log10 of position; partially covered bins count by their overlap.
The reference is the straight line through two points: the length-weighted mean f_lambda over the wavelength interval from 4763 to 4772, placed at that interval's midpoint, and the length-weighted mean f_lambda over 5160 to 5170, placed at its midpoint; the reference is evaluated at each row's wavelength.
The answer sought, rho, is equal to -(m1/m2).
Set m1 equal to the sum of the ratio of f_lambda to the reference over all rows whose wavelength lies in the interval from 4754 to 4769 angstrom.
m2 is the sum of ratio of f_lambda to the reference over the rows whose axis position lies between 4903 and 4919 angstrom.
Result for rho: -0.84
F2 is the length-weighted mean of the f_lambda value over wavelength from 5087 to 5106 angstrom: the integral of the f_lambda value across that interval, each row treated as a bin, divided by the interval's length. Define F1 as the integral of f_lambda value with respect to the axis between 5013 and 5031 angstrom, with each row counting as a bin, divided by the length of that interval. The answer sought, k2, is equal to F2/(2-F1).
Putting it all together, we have -1.07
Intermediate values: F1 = 19.5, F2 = 18.6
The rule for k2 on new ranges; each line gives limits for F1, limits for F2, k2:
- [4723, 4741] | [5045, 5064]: -1.01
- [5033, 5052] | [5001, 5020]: -1.11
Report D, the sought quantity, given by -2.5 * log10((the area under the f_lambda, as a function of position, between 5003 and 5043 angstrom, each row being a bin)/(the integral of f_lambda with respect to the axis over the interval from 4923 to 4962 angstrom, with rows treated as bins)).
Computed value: 0.11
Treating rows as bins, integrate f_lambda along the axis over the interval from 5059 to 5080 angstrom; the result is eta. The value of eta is 402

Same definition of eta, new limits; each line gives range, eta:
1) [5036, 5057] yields 405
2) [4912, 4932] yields 429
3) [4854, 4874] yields 422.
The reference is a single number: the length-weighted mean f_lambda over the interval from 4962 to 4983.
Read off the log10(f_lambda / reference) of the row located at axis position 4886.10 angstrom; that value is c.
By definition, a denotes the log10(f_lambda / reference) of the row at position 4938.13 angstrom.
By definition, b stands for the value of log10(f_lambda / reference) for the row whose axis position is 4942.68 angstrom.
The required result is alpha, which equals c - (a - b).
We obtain 0.04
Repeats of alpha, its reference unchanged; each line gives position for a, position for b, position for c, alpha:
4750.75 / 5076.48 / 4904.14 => -0.08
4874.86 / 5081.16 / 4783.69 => -0.14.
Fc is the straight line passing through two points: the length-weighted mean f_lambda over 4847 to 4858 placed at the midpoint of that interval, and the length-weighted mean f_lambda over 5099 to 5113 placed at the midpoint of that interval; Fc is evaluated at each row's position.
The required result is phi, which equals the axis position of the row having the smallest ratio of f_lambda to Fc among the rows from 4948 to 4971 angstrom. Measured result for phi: 4956.36 angstrom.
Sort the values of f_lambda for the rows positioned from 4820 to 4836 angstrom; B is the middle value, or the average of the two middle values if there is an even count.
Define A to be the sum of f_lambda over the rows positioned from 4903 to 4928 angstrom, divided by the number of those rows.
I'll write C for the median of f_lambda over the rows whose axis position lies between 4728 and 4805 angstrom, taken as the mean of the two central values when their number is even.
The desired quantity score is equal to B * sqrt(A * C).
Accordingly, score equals 473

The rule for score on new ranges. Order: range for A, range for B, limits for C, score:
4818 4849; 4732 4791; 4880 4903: 470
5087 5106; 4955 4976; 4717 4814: 437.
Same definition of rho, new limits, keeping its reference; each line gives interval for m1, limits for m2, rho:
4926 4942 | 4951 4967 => -1.02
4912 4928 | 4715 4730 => -1.05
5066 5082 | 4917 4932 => -1.00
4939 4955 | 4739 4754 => -1.14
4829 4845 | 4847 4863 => -0.98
